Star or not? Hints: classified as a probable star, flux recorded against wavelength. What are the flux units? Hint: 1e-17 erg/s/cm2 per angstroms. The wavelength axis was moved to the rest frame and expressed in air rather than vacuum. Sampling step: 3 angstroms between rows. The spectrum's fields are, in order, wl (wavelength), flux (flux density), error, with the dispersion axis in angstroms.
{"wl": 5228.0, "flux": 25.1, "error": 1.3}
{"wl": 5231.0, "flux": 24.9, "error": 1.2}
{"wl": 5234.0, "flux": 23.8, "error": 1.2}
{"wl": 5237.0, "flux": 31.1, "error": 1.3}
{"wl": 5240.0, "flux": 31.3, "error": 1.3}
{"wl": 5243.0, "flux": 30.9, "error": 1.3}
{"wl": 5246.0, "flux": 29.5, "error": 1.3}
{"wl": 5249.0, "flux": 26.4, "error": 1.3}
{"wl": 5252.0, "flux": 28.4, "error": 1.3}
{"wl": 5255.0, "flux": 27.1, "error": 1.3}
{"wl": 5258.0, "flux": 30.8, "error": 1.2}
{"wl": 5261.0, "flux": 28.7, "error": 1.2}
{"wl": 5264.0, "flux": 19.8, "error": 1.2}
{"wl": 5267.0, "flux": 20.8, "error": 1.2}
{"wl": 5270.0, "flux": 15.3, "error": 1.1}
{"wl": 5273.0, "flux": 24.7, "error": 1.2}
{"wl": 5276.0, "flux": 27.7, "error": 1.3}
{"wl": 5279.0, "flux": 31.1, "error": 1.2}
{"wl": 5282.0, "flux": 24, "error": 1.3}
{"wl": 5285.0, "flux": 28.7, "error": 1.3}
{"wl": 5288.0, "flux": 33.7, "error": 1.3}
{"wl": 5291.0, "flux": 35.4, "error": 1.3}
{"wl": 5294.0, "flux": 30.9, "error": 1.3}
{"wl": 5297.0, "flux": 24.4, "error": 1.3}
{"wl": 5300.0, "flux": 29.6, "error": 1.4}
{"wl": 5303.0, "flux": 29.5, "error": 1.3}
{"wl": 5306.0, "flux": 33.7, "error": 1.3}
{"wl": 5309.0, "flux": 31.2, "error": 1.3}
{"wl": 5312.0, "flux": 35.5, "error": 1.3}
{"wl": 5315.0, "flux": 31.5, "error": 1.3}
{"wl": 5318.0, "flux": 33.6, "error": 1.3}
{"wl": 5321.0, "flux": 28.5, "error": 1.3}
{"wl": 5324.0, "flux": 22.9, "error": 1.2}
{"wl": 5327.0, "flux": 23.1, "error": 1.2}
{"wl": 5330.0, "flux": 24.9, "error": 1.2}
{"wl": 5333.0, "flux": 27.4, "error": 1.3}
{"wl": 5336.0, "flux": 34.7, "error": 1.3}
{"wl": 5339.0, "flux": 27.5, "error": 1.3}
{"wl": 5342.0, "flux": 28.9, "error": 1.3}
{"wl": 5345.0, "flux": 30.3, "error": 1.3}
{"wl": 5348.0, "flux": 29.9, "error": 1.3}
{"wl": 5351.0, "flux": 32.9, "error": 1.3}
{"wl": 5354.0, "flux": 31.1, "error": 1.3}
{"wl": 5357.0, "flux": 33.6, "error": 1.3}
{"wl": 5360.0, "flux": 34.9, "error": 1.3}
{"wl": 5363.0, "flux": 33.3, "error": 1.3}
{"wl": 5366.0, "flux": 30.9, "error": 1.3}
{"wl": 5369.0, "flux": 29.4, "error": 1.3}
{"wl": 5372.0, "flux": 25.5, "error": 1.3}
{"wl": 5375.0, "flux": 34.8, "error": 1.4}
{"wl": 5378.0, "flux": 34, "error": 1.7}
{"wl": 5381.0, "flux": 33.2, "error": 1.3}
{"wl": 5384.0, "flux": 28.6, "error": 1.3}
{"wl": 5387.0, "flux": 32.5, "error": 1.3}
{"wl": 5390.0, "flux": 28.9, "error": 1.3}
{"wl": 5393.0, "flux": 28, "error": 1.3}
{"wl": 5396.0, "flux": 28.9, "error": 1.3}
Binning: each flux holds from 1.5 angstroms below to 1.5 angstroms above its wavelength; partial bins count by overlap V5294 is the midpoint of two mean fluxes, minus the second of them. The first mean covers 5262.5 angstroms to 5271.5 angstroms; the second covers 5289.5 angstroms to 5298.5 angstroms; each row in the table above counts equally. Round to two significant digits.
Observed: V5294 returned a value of -5.8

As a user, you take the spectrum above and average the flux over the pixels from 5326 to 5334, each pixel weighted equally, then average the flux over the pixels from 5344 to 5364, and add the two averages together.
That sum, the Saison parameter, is 57.4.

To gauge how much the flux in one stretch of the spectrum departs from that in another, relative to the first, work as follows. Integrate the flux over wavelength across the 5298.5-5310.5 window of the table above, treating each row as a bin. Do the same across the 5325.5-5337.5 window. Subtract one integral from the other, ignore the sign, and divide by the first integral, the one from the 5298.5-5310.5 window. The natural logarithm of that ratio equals -2.2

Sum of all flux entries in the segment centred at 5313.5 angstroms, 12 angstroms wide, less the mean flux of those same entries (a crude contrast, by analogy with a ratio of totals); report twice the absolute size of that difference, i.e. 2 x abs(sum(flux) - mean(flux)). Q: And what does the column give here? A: 198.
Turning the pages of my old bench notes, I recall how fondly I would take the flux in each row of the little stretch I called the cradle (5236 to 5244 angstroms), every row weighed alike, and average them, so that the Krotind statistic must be 31.1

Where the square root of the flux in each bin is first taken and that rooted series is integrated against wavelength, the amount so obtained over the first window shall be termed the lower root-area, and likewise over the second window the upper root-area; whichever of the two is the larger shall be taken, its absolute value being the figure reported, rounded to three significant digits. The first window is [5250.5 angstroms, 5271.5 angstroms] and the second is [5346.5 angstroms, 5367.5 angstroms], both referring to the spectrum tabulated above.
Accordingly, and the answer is 119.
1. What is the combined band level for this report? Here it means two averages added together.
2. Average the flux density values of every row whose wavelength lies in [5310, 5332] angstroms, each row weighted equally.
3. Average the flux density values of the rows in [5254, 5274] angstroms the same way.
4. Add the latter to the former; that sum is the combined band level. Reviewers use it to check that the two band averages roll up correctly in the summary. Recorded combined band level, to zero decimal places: 52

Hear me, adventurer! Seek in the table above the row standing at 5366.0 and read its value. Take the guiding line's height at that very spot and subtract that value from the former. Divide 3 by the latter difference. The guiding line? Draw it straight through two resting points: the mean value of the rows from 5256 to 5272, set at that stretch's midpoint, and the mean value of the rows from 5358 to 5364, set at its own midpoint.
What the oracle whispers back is 0.8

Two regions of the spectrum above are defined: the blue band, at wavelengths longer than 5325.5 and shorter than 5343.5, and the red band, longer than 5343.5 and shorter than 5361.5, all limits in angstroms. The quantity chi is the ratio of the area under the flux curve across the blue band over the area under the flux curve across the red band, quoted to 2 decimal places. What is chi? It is 0.86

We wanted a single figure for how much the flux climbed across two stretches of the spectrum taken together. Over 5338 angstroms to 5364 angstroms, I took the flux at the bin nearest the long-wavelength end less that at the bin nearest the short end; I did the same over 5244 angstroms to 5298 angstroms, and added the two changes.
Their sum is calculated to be 0.7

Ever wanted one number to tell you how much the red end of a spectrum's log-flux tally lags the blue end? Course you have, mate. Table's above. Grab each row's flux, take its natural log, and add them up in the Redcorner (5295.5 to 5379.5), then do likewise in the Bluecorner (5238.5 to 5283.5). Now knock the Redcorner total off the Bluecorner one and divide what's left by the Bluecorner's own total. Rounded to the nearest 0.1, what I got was -1.0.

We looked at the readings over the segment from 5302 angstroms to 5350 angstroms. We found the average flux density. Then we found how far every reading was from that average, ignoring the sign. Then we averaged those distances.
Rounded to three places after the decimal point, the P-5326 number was 2.981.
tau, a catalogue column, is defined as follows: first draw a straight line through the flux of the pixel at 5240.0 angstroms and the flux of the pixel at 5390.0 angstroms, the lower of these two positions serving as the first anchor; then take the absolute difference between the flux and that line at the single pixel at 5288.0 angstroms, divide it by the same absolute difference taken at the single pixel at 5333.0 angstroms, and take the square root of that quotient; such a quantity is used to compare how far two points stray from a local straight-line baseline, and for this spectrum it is 1.15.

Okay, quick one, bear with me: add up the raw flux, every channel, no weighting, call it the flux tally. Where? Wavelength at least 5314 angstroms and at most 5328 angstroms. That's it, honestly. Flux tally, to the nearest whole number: 140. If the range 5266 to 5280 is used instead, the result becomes 120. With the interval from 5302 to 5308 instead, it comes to 63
